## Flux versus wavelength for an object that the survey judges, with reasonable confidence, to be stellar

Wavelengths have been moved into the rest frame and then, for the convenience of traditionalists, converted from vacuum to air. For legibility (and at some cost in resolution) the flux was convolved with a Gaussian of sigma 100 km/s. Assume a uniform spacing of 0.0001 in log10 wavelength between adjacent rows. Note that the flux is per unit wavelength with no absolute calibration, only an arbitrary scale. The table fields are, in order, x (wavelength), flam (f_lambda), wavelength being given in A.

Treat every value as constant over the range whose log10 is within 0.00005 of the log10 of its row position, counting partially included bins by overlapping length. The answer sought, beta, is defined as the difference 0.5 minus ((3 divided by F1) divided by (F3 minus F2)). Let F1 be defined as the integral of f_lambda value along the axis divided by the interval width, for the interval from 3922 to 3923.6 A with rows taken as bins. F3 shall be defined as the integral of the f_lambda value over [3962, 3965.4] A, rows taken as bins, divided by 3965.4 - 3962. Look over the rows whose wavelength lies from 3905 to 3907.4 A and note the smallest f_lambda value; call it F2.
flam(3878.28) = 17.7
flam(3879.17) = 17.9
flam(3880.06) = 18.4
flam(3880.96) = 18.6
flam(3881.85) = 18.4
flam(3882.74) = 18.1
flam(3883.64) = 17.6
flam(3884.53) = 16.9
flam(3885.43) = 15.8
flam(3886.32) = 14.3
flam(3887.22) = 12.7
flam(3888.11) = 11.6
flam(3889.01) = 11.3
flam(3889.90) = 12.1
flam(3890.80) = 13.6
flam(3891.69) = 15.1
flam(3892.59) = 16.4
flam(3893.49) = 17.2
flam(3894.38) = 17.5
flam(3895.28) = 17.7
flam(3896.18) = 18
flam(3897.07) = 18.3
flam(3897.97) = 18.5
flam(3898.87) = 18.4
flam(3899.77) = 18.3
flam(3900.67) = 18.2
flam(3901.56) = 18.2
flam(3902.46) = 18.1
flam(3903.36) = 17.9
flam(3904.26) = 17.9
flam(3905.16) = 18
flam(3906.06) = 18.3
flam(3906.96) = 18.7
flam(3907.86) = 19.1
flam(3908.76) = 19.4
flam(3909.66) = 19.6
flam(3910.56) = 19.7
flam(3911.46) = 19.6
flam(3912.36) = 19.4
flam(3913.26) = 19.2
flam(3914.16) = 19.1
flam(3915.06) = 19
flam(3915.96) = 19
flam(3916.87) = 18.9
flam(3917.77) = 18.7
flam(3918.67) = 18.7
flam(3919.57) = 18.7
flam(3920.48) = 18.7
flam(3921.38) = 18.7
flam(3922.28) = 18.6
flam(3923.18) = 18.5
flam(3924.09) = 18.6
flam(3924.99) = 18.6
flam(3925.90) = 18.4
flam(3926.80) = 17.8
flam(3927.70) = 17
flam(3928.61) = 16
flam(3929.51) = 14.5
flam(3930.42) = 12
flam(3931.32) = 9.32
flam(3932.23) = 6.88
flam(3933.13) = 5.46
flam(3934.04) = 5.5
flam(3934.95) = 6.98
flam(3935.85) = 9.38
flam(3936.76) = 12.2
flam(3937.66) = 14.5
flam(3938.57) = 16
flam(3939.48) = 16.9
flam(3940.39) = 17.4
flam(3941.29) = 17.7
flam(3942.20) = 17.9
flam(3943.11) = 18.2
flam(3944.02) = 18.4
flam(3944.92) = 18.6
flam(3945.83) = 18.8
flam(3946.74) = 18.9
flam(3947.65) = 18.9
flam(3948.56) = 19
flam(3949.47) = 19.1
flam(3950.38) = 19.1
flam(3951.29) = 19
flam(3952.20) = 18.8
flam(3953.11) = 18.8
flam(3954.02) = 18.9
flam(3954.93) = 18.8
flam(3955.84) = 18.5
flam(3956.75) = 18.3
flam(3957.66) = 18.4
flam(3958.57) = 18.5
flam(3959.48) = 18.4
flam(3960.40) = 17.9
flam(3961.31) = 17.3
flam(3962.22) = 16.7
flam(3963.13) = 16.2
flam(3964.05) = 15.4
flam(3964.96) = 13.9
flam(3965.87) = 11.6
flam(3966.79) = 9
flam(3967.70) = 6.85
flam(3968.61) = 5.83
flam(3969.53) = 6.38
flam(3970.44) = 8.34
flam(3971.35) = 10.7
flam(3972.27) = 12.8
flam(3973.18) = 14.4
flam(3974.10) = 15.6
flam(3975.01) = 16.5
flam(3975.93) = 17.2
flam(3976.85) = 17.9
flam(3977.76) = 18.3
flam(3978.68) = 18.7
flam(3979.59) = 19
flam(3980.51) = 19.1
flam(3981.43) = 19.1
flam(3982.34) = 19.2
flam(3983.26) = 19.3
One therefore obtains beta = 0.564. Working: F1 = 18.6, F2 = 18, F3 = 15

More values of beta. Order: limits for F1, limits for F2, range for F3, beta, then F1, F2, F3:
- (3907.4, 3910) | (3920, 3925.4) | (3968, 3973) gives 0.516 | 19.4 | 18.5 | 9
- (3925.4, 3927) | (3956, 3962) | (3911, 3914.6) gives 0.419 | 18.1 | 17.3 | 19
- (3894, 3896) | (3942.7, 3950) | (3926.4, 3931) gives 0.558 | 17.6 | 18.2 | 15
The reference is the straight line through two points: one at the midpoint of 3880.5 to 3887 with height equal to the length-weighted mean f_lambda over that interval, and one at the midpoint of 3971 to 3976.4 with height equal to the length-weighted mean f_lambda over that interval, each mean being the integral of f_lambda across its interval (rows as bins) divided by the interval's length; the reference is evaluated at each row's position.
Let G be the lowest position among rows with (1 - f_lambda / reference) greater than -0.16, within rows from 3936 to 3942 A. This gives 3936.76 A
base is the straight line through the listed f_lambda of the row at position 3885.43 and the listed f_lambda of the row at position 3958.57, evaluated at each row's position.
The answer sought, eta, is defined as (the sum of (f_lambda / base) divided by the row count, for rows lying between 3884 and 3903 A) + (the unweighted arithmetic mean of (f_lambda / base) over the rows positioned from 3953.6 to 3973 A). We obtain 1.76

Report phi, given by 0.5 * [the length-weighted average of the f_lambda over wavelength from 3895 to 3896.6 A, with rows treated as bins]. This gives 8.9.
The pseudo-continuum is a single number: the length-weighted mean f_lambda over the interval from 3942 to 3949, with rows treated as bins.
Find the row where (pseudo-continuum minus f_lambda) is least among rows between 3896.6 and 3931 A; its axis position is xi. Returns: 3910.56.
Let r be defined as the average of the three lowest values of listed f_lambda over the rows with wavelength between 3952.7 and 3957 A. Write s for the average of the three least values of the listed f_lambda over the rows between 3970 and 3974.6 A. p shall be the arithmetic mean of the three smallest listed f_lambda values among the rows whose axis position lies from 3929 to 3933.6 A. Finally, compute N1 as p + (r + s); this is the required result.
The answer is 36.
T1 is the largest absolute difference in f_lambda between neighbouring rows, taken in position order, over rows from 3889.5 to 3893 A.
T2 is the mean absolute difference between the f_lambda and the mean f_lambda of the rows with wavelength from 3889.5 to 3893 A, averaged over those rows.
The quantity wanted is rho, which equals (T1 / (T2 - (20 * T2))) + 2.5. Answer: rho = 2.45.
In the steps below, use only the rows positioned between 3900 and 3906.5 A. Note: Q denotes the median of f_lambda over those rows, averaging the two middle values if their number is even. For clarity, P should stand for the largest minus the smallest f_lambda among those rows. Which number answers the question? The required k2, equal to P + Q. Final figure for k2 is 18.5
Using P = 0.4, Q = 18.1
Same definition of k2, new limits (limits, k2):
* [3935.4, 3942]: 24.3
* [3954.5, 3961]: 19.3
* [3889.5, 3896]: 22.0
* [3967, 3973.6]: 16.9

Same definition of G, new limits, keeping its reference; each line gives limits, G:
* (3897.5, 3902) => 3897.97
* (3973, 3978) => 3973.18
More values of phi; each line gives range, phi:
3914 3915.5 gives 9.5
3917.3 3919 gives 9.4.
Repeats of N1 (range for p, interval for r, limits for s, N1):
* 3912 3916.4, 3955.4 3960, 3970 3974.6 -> 48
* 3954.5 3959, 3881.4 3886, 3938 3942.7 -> 52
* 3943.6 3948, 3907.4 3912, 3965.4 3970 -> 44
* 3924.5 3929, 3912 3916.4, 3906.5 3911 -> 55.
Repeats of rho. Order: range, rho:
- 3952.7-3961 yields 2.38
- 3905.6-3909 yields 2.44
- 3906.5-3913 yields 2.42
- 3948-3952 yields 2.39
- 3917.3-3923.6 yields 2.41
